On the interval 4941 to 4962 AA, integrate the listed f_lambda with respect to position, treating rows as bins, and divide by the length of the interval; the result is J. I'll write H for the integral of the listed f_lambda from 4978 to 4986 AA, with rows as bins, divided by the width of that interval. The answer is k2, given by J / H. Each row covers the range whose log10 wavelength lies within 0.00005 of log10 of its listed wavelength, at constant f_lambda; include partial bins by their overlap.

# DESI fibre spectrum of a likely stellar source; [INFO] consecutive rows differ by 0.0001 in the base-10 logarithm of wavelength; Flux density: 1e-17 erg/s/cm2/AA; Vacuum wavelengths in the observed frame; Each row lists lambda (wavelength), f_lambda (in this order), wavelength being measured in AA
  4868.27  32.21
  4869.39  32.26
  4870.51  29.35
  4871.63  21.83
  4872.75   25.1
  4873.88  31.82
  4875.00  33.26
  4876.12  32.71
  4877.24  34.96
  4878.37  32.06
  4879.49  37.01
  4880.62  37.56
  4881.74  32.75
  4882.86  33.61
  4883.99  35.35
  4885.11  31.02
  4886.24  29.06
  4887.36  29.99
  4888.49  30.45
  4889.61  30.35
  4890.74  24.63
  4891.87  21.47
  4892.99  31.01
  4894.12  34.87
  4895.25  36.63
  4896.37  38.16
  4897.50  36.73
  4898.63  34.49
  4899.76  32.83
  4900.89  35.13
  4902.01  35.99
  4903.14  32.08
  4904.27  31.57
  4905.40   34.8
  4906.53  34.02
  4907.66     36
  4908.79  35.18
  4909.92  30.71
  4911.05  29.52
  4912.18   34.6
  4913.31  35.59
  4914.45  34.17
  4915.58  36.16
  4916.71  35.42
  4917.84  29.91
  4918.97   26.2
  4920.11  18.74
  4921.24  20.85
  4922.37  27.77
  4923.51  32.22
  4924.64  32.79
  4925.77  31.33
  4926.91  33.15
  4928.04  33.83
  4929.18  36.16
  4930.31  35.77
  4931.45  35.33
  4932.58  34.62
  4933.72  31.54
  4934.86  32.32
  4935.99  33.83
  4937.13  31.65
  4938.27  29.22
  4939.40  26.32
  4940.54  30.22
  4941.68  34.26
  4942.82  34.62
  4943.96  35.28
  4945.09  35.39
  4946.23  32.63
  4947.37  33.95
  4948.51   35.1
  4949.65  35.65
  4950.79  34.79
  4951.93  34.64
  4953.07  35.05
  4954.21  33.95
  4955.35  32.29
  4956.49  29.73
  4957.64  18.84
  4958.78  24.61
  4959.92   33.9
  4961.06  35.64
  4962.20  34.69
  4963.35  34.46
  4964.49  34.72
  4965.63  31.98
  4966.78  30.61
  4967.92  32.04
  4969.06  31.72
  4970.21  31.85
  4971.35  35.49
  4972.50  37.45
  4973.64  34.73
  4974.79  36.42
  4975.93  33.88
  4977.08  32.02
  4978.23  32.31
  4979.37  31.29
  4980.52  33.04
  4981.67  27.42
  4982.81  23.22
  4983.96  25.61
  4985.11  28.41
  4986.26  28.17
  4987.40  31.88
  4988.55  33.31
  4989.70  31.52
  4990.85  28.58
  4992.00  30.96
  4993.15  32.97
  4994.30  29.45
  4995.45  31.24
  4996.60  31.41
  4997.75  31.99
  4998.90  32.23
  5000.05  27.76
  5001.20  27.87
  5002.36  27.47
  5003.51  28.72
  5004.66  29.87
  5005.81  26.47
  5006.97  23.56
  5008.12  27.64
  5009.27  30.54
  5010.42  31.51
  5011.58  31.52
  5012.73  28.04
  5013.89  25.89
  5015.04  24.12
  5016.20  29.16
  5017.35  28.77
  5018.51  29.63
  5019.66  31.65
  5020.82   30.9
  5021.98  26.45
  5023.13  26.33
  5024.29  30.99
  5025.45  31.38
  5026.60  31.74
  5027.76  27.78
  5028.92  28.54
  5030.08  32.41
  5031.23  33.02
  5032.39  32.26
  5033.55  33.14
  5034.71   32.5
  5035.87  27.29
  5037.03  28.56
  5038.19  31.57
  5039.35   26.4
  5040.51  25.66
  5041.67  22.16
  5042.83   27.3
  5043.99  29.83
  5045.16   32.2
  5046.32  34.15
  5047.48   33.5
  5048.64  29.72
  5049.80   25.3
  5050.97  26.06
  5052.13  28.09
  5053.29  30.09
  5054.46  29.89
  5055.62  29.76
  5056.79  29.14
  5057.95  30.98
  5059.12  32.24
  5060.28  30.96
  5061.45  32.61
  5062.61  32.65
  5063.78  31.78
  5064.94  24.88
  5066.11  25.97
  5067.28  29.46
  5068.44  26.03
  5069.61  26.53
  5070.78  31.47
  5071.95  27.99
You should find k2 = 1.15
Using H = 28.6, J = 32.8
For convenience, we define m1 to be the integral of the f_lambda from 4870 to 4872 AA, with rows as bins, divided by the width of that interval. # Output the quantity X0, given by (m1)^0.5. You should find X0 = 5.09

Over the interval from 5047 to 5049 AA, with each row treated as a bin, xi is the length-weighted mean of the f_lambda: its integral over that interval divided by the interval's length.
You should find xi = 32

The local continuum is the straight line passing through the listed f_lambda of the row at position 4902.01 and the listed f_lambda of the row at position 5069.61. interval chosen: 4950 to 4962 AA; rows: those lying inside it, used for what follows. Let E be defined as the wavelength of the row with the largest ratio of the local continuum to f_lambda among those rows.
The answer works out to 4957.64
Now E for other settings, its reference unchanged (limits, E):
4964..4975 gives 4966.78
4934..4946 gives 4939.40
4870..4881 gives 4871.63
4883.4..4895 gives 4891.87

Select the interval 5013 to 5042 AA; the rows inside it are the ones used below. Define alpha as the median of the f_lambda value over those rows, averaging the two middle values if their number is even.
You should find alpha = 29.2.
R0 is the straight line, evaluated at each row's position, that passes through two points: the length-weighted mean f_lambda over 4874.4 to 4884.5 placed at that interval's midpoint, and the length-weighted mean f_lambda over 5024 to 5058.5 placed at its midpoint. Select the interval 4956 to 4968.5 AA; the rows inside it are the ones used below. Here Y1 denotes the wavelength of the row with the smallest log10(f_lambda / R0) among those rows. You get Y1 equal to 4957.64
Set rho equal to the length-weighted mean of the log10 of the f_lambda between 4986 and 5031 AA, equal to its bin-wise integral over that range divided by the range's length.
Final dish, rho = 1.47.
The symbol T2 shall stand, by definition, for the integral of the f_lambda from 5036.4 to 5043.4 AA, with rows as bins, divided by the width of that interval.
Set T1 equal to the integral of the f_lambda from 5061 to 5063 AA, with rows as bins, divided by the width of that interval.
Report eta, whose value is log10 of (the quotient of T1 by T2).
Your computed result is 0.08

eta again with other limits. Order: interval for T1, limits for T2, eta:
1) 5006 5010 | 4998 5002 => -0.03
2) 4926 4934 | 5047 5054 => 0.08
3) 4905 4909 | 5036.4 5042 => 0.11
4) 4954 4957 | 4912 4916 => -0.04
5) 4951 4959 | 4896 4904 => -0.06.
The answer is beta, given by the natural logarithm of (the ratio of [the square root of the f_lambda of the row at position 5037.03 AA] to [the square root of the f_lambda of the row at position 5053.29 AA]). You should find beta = -0.026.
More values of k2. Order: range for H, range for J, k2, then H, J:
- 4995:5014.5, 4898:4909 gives 1.18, 29.0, 34.2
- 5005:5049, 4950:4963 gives 1.08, 29.3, 31.8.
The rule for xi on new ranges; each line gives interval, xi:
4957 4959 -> 21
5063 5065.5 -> 29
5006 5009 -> 26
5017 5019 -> 29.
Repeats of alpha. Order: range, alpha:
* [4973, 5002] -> 31.4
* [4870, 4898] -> 32.1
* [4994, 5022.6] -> 29.2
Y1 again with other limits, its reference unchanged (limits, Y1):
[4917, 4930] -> 4920.11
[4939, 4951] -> 4939.40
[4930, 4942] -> 4939.40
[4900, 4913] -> 4911.05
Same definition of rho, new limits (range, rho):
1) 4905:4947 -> 1.50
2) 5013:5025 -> 1.45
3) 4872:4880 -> 1.50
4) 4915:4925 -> 1.45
